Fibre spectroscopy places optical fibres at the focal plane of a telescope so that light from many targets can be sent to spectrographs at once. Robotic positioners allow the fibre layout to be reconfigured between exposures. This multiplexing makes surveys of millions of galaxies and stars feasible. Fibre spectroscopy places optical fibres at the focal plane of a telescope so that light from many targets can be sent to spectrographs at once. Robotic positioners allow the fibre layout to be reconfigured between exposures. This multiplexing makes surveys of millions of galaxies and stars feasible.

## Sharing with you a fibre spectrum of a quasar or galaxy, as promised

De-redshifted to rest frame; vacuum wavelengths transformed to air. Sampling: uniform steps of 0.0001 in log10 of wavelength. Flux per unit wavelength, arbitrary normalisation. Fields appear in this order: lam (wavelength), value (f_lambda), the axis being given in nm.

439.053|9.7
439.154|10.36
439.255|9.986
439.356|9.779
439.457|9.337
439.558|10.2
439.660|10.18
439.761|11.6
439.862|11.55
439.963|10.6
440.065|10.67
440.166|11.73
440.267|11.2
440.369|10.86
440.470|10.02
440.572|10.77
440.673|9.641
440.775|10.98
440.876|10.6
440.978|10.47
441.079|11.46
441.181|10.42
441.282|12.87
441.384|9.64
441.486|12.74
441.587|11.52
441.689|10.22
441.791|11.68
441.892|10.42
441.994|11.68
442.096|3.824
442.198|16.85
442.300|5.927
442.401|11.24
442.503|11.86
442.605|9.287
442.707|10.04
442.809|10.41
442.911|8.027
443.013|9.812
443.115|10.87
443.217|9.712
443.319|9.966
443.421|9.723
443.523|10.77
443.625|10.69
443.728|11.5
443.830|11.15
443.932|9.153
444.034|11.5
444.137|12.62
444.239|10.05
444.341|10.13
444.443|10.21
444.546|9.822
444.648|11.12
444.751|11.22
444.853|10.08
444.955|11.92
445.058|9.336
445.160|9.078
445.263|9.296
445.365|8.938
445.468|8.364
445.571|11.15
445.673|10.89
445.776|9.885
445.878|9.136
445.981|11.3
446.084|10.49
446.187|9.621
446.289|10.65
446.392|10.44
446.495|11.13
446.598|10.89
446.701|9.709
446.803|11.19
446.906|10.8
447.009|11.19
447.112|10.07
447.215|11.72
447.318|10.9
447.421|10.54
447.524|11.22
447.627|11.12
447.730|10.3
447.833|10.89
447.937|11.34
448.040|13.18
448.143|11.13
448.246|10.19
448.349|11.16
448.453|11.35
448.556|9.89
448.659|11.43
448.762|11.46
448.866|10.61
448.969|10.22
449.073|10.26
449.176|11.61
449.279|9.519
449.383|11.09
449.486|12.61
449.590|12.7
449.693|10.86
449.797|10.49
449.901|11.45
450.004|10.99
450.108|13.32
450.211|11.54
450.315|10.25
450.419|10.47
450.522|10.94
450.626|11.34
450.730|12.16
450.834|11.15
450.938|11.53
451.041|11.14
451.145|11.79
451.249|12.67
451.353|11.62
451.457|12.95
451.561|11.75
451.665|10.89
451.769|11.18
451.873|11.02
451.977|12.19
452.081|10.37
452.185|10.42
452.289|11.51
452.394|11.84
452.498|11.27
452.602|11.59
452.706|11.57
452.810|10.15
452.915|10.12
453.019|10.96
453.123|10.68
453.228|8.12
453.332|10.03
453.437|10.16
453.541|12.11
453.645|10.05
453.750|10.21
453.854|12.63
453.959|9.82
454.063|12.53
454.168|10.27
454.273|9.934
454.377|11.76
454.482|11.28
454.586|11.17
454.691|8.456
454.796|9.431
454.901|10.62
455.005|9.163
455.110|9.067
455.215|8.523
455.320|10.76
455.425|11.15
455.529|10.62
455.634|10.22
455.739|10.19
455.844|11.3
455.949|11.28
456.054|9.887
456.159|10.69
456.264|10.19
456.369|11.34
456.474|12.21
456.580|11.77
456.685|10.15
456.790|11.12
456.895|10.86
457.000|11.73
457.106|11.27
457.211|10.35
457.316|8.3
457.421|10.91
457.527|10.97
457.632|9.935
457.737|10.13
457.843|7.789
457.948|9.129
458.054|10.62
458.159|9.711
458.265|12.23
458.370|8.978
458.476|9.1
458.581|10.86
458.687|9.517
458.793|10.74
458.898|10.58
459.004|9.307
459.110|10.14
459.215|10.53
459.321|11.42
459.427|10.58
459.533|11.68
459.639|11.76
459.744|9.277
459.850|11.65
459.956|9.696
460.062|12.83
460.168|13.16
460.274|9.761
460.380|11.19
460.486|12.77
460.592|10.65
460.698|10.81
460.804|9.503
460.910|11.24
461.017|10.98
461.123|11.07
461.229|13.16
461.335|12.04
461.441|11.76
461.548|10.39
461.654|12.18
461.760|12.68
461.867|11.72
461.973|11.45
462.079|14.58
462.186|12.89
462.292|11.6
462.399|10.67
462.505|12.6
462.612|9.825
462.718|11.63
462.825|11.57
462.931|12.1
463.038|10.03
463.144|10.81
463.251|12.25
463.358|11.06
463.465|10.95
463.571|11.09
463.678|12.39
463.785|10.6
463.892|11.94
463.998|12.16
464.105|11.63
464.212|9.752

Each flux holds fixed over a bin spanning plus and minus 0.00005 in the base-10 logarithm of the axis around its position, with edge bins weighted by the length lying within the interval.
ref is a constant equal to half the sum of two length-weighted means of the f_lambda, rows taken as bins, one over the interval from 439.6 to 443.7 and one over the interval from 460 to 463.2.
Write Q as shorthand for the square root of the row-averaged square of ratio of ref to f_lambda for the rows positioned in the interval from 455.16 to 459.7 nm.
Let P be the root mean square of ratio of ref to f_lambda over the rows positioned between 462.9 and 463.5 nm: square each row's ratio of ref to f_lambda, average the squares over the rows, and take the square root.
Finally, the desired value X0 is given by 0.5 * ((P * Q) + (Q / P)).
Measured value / 1.07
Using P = 1.00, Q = 1.07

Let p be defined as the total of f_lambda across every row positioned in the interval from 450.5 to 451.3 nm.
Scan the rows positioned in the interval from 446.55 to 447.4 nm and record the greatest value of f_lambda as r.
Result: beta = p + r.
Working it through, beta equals 104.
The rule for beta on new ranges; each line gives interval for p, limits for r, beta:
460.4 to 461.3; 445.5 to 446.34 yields 101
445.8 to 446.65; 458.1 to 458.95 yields 96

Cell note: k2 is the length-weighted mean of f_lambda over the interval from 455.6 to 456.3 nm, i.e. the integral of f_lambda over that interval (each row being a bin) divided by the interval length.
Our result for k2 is 10.6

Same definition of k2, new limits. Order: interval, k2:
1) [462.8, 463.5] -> 11.2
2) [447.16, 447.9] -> 10.9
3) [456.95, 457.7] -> 10.5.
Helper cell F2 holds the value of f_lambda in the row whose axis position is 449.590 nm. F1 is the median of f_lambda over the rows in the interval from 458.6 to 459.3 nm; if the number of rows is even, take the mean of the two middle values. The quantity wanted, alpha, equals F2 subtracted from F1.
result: -2.4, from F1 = 10.3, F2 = 12.7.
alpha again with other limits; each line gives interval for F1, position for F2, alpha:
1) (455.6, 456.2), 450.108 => -2.9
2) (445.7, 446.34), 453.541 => -1.9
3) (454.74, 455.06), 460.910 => -1.8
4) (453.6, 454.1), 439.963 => -0.4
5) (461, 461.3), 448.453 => -0.3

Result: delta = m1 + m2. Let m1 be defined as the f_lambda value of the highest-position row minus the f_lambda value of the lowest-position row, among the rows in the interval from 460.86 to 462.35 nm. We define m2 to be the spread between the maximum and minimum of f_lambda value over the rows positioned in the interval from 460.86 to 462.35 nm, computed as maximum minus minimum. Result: 5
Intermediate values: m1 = 0.4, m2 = 4.2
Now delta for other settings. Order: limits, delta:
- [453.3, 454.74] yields 3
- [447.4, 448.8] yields 4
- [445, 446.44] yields 4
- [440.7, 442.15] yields 2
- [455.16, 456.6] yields 7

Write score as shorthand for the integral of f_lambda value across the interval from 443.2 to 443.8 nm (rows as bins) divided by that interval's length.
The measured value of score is 10.5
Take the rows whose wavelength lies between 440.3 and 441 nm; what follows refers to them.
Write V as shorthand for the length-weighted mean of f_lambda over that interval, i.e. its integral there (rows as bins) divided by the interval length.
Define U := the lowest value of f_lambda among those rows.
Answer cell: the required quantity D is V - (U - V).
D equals 11.3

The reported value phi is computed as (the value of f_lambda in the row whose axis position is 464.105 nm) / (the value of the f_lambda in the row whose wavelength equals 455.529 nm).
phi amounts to 1.10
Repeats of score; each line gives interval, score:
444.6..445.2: 10.5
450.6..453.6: 11.2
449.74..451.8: 11.5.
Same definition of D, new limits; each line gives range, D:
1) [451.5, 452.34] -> 12.0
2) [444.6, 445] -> 12.1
